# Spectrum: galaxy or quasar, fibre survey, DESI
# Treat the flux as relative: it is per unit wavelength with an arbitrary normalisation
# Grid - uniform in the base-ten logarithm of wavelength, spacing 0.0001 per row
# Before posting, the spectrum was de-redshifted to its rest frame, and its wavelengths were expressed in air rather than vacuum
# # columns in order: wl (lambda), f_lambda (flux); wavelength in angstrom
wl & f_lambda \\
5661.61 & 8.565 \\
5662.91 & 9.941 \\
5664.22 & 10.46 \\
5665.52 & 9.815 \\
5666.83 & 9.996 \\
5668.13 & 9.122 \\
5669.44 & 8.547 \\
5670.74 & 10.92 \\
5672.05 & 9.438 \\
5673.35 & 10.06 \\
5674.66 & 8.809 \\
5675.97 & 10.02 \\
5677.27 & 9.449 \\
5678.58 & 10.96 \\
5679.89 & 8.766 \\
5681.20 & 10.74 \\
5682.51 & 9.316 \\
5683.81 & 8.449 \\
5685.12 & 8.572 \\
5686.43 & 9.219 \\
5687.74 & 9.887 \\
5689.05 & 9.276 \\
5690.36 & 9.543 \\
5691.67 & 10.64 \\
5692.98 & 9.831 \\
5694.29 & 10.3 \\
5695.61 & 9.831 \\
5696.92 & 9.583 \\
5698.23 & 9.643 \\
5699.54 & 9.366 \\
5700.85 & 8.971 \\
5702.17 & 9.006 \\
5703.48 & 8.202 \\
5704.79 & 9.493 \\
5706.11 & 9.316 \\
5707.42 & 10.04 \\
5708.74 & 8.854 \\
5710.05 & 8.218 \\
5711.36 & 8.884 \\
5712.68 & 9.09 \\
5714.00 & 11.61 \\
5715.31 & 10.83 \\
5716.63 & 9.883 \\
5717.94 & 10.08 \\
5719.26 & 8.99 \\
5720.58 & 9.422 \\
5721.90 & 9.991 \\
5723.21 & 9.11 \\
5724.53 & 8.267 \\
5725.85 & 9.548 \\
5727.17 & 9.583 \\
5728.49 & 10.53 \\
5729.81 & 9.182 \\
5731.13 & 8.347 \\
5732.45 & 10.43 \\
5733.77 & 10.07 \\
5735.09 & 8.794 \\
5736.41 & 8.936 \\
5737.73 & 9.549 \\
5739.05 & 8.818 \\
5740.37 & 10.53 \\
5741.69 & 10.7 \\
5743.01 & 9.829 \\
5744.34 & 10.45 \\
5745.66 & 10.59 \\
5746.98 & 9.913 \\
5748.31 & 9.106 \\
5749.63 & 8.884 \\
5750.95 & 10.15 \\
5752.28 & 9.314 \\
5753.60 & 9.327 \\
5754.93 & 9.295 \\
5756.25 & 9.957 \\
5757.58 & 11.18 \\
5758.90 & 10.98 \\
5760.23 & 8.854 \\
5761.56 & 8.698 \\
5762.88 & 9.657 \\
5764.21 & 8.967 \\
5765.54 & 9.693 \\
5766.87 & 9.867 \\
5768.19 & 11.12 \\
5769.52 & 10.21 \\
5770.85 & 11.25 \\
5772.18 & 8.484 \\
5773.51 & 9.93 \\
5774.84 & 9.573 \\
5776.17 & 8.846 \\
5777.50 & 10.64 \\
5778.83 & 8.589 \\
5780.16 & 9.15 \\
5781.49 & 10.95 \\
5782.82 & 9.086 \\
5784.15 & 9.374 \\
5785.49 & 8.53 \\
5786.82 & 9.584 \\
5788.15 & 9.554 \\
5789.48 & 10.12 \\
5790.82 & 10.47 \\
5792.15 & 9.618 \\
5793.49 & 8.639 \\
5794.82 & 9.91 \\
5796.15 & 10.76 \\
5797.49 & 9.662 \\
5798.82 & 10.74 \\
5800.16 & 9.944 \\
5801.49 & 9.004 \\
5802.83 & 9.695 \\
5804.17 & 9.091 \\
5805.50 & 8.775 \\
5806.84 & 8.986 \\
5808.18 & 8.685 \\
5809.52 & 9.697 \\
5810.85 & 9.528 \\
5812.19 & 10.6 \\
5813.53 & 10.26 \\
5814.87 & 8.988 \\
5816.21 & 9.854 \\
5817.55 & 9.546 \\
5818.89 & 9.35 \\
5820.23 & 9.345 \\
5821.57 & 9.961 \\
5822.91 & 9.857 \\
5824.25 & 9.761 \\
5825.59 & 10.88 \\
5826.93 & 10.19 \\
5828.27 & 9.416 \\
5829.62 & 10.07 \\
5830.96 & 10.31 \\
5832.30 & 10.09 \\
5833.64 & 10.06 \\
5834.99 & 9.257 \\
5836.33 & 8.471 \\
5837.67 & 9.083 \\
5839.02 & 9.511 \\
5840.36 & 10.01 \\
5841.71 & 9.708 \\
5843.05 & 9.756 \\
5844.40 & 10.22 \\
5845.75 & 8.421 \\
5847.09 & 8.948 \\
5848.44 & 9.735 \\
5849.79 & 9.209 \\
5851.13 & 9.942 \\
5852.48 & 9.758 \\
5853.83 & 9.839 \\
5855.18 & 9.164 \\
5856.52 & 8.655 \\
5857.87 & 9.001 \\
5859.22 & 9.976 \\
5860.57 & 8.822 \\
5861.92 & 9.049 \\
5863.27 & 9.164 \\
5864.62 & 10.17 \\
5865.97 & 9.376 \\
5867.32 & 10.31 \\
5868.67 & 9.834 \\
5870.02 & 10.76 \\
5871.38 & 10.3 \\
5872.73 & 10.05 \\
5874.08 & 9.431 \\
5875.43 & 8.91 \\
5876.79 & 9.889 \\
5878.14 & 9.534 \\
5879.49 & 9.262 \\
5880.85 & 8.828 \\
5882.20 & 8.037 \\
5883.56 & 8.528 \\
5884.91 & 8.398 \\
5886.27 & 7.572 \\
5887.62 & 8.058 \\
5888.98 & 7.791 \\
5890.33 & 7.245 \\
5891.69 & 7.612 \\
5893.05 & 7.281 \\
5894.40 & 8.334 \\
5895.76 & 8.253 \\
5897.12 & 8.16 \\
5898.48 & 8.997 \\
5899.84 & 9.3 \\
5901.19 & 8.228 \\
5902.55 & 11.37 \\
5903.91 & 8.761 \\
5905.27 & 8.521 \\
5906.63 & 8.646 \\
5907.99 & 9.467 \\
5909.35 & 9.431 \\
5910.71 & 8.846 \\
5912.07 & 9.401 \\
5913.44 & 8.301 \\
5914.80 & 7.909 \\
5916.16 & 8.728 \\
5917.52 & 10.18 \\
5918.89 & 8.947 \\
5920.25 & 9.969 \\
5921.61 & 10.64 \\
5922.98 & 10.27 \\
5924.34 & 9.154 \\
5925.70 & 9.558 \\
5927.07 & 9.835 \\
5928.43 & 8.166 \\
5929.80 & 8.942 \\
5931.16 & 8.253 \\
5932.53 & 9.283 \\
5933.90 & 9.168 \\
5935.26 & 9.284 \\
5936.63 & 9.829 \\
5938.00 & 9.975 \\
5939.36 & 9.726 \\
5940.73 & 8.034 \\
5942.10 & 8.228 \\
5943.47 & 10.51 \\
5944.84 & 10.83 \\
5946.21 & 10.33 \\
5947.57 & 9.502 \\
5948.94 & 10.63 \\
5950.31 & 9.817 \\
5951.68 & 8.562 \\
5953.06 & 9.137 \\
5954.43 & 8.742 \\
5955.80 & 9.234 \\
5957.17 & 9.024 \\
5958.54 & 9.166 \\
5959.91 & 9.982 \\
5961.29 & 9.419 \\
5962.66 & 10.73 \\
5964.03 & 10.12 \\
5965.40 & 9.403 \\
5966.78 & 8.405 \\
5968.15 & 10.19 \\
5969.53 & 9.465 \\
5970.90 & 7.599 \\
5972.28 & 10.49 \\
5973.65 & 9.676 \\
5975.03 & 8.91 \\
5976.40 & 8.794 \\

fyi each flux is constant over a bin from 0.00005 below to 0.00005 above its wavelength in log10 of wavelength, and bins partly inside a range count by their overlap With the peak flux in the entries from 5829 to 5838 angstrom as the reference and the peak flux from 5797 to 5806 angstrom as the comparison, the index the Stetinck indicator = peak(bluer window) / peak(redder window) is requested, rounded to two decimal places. 1.04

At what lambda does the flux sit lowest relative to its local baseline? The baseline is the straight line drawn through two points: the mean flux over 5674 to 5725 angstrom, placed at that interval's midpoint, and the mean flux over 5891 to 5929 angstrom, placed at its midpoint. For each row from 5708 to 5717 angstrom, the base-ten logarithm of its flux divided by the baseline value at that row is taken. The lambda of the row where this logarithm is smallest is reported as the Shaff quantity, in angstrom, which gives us 5710.05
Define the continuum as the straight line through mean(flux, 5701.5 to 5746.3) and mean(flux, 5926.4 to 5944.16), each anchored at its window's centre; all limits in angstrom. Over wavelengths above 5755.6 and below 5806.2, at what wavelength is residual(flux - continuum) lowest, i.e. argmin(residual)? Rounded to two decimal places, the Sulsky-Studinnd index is 5772.18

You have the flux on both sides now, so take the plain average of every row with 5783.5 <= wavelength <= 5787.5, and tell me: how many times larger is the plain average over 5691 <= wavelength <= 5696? 1.11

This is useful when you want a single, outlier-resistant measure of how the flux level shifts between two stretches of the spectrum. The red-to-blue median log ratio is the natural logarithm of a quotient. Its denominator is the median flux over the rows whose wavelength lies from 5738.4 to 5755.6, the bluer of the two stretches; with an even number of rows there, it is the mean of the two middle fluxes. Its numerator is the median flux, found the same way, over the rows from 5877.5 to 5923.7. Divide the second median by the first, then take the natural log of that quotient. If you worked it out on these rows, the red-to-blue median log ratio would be -0.12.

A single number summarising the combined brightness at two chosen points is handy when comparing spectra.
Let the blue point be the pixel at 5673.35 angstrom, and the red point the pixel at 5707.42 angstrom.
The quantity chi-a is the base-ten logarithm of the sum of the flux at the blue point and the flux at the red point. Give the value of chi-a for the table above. 1.30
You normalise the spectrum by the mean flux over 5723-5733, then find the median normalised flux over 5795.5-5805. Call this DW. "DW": 1.03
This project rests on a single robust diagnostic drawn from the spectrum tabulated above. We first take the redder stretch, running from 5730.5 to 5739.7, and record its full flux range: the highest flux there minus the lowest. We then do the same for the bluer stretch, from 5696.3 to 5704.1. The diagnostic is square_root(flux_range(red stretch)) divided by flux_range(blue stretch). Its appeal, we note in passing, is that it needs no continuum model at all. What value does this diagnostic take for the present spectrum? 1.00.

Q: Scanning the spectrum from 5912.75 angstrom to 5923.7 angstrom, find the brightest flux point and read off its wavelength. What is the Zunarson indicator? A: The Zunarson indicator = 5921.61 angstrom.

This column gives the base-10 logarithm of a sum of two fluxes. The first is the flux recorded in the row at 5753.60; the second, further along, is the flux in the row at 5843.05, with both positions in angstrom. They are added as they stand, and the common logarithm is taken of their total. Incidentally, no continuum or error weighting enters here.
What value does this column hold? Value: 1.28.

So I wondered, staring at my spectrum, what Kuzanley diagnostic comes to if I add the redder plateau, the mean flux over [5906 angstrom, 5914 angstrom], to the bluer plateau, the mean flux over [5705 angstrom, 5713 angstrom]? 18.1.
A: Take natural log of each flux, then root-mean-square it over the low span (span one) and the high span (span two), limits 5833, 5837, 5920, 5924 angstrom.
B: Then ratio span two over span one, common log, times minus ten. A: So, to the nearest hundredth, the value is -0.20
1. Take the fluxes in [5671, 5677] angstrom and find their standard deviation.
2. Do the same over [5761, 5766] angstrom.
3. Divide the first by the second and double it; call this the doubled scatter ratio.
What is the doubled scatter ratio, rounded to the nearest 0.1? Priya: 2.4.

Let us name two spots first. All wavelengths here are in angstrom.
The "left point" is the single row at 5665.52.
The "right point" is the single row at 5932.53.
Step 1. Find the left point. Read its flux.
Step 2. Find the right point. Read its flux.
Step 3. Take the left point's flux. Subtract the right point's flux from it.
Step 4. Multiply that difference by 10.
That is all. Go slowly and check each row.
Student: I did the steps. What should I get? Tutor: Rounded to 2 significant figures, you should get 5.3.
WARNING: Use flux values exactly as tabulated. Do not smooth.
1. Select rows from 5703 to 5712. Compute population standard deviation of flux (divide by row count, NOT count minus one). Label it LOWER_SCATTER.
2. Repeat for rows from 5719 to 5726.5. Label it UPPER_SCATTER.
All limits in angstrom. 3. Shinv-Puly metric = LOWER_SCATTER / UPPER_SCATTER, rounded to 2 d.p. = 1.16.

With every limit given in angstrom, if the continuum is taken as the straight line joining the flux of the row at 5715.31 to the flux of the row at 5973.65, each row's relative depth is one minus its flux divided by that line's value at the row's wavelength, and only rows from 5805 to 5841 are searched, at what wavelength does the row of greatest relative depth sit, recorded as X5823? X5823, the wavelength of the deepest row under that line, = 5836.33 angstrom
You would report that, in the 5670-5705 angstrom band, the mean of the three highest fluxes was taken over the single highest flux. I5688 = 0.992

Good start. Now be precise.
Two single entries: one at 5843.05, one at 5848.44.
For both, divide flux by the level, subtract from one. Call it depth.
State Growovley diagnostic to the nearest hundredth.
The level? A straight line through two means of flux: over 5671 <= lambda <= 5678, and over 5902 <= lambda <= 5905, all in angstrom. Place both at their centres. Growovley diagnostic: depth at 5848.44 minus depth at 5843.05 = 0.00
